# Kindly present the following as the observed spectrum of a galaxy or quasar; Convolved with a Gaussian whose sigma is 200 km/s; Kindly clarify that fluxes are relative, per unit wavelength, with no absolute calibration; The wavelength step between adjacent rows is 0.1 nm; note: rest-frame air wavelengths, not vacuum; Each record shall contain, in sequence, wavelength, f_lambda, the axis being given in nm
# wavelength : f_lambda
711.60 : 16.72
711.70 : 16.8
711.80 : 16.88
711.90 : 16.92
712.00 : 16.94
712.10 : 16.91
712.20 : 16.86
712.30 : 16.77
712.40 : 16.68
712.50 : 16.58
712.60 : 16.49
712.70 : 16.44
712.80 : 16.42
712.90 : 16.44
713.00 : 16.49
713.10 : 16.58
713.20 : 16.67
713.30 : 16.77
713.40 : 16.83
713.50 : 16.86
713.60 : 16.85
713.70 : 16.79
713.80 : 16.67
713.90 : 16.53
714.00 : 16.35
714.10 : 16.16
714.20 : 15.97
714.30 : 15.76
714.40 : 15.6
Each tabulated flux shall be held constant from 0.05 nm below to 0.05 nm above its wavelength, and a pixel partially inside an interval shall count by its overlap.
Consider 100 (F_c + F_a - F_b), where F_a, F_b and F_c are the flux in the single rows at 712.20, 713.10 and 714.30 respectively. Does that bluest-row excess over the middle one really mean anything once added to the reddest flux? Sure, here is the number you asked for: 1604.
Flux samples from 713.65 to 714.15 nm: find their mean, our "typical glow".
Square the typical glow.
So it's 272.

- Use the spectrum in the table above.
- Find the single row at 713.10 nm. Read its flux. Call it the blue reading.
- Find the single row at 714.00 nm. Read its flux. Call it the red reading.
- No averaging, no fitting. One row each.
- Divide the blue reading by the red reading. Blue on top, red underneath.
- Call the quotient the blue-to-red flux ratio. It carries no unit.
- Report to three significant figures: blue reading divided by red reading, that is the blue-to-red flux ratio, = 1.01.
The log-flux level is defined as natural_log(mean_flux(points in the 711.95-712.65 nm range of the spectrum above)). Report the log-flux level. 2.82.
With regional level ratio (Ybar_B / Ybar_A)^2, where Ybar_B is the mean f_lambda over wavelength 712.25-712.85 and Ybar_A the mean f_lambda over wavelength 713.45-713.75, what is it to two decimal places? 0.97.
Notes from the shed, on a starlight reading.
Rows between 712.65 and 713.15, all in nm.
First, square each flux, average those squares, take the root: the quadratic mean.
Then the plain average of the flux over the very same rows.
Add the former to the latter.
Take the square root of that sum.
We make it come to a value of 5.74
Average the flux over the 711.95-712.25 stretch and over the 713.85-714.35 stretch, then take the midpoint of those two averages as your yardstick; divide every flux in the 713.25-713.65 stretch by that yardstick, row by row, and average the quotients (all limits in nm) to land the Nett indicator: 1.02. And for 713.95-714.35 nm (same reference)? 0.97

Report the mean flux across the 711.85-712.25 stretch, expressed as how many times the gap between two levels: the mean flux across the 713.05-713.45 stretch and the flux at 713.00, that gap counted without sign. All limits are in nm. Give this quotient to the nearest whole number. 76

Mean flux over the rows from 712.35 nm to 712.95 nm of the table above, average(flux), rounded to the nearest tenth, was 16.5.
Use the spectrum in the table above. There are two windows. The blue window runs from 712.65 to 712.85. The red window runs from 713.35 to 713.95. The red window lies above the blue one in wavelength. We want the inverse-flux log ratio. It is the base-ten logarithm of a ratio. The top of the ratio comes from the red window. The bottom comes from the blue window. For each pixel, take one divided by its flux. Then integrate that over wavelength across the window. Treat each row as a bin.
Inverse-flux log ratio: 0.47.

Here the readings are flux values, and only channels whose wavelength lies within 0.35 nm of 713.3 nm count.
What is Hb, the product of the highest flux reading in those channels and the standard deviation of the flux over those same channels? 2.3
